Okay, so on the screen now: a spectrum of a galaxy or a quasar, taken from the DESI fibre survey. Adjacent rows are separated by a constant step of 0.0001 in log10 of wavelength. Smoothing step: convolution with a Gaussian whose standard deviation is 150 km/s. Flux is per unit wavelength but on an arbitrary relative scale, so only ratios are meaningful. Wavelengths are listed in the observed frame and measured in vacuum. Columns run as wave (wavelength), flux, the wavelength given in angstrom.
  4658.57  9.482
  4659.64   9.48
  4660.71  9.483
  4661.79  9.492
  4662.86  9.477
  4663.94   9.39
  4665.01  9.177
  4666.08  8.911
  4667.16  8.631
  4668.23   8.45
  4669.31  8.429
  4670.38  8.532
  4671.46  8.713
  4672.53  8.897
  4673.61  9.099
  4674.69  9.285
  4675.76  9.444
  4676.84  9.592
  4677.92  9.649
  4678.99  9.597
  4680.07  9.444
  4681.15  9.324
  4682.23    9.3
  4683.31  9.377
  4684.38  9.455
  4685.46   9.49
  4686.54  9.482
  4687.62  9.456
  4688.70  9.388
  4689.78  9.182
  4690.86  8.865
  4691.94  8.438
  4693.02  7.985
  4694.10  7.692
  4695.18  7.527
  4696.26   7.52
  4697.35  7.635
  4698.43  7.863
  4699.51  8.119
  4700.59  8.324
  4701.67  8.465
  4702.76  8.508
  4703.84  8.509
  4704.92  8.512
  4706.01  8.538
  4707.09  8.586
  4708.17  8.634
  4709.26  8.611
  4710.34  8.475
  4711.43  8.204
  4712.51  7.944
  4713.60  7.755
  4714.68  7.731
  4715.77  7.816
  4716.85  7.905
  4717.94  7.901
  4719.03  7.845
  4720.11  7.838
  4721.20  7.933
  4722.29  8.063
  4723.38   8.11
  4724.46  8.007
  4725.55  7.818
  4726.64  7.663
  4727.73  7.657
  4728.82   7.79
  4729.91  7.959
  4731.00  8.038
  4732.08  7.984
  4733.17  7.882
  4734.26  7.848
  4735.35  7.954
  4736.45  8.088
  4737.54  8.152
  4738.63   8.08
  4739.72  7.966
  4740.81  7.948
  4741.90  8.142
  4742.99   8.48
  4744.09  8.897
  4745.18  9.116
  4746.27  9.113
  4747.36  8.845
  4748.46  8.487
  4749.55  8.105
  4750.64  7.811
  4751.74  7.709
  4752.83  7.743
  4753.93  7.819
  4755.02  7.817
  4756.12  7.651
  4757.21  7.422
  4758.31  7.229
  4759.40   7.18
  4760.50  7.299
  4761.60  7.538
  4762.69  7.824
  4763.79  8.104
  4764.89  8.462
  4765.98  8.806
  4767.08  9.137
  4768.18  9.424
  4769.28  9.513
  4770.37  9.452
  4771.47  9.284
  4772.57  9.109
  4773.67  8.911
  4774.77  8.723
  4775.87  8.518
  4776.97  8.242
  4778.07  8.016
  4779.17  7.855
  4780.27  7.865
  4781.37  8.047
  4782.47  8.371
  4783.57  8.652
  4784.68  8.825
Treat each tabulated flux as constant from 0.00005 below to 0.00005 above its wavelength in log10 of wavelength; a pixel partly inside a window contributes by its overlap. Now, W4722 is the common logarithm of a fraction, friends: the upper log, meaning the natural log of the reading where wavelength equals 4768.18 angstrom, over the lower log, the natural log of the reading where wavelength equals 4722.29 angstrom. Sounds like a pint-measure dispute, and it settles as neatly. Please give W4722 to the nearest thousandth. 0.031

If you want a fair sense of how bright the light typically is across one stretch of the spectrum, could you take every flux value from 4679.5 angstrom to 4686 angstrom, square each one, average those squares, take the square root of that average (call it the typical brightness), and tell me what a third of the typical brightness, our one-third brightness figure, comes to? 3.1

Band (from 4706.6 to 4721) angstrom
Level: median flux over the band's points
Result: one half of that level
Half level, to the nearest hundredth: 3.95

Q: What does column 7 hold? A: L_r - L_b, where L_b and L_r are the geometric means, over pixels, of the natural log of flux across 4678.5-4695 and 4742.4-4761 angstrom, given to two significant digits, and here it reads -0.12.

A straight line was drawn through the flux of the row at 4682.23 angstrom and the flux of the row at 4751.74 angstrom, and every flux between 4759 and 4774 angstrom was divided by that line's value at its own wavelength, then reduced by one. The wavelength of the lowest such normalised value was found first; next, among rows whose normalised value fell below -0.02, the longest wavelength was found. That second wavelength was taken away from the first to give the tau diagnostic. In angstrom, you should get -1.1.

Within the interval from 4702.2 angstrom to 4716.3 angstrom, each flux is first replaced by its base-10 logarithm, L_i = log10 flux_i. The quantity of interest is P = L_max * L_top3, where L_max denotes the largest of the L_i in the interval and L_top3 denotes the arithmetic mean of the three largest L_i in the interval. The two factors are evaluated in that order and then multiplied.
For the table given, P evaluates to 0.88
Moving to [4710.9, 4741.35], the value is 0.83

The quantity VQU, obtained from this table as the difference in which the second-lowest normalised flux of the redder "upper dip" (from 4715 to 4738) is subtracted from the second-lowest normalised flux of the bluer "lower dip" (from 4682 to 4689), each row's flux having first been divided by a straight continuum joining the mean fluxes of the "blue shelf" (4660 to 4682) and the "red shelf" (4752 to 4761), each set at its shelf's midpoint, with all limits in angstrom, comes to 0.10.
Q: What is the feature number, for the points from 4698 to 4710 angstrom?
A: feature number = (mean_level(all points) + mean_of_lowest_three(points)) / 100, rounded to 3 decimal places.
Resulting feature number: 0.165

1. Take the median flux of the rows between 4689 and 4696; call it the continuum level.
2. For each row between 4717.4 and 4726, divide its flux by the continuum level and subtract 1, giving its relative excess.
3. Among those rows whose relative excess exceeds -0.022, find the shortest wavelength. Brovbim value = 4722.29 angstrom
